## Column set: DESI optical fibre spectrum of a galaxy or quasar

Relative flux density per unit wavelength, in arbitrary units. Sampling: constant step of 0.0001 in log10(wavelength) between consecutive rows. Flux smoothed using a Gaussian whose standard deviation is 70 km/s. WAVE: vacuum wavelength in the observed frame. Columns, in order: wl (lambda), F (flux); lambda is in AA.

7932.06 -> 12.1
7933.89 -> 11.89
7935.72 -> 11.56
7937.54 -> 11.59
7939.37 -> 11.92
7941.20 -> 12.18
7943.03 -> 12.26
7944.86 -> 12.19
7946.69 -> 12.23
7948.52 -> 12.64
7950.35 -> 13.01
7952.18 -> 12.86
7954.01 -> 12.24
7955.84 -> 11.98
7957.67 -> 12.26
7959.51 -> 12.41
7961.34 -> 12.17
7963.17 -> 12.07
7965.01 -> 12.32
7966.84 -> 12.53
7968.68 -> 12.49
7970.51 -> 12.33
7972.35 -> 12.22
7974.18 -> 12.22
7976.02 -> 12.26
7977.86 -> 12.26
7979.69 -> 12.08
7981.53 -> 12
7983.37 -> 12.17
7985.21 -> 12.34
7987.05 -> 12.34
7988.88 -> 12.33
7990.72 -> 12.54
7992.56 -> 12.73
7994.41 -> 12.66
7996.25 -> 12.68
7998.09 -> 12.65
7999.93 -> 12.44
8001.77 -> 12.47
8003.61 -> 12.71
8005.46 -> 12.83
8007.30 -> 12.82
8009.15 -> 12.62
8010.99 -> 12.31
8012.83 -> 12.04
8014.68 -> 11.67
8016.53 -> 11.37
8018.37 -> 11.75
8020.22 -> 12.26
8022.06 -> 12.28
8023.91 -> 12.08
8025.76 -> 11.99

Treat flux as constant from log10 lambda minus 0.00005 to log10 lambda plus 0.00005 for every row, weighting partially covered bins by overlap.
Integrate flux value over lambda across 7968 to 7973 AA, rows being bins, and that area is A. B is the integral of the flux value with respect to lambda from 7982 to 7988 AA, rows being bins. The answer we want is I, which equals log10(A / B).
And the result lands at -0.08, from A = 61.7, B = 74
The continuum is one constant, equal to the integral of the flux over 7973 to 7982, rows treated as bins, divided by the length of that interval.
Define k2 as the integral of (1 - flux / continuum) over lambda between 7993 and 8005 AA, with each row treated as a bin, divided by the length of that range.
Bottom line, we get -0.04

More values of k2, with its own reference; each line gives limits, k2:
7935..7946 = 0.02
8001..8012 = -0.04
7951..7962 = -0.01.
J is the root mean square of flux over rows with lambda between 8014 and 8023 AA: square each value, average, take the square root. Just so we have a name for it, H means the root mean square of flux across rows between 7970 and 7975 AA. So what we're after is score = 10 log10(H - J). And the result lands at -4.1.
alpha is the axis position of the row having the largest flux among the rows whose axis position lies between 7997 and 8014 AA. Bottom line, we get 8005.46 AA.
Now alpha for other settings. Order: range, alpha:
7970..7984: 7970.51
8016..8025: 8022.06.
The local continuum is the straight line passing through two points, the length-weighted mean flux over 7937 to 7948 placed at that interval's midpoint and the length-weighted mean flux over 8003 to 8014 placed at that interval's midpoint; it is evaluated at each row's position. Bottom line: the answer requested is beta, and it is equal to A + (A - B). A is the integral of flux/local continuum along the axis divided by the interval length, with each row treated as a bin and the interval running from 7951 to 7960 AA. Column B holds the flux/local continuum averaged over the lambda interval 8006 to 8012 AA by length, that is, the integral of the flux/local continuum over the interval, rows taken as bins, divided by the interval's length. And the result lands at 1.02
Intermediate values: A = 1.02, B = 1.01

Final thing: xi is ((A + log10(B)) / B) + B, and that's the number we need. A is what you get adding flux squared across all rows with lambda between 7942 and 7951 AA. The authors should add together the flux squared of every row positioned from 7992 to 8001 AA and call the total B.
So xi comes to 799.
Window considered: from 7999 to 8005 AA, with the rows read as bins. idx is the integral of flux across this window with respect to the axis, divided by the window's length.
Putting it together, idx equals 12.6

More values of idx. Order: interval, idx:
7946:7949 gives 12.4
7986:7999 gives 12.6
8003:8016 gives 12.4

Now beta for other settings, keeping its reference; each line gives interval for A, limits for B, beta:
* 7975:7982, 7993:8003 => 0.96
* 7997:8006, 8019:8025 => 1.06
